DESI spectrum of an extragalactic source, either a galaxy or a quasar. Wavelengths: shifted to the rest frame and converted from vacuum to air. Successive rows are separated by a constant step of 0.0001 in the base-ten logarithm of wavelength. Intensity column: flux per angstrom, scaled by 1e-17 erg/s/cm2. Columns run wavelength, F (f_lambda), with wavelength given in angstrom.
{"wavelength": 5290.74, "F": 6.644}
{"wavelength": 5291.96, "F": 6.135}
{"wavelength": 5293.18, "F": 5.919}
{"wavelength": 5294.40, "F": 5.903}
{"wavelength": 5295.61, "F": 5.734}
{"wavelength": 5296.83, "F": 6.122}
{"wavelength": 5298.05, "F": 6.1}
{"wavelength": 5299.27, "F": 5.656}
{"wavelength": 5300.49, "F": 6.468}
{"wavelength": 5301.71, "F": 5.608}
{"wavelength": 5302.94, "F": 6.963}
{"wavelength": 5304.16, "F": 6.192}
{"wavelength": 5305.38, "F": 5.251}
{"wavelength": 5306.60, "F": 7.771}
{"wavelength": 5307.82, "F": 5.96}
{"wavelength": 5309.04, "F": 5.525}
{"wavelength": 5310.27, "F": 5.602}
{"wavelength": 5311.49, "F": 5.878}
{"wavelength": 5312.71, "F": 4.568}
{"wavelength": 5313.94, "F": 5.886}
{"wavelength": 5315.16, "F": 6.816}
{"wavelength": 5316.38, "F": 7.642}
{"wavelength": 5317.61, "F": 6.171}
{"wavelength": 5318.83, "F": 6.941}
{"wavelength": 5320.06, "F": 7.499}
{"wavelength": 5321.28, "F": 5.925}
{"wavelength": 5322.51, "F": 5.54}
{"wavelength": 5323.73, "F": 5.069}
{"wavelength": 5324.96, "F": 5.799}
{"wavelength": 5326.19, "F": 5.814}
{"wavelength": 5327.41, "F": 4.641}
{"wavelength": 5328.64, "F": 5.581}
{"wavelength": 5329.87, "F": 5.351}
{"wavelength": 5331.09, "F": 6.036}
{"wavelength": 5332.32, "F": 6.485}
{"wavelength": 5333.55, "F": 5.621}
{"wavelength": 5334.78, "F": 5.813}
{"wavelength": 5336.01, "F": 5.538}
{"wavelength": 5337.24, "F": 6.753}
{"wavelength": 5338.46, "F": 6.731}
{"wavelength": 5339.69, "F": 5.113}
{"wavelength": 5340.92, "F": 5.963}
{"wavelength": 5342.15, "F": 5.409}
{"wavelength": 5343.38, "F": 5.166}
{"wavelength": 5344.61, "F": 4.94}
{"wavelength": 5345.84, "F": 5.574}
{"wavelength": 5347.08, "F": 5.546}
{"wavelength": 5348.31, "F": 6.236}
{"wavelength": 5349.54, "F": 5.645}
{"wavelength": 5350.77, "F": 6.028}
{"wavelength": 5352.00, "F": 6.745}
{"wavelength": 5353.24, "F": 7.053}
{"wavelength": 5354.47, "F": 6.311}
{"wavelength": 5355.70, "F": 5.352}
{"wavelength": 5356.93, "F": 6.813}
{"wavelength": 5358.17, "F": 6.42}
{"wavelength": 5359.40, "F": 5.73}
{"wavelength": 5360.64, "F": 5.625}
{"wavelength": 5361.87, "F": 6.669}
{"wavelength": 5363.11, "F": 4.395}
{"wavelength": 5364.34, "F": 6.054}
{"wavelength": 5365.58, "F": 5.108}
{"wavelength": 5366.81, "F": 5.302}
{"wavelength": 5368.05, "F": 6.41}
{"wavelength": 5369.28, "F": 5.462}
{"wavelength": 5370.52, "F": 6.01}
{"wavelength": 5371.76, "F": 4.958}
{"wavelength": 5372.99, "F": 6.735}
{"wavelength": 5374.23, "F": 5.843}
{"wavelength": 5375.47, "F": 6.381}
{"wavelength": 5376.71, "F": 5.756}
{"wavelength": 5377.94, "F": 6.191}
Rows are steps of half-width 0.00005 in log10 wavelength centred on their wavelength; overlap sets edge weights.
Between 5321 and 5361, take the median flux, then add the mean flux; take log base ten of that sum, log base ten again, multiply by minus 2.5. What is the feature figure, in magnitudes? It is -0.0663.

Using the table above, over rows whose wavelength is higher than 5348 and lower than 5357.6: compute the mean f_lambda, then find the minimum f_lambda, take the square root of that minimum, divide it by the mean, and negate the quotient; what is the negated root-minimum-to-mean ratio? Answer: -0.369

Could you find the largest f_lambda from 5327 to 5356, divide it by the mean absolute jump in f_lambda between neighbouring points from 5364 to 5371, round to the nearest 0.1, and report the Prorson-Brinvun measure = 9.4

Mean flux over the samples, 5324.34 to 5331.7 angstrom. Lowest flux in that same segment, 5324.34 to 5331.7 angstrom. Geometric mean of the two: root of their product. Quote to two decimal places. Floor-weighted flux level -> 5.07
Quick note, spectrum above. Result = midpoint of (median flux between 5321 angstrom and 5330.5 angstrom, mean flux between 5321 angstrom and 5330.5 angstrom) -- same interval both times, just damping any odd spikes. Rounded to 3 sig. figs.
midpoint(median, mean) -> 5.51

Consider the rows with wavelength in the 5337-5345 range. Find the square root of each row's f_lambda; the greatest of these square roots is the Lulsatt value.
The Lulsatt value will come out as 2.60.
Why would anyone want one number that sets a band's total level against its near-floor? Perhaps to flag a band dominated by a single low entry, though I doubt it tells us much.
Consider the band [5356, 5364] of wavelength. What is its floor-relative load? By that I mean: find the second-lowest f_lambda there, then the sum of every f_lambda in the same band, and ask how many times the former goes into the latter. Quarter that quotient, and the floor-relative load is 1.6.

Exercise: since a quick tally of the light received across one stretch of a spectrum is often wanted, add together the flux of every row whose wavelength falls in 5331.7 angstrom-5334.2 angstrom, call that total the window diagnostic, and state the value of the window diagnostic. 12.1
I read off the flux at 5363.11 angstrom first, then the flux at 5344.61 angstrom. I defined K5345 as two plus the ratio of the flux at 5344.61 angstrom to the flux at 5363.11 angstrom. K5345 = 3.12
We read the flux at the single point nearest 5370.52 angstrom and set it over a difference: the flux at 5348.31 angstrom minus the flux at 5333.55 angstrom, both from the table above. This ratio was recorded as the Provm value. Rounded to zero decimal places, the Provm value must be 10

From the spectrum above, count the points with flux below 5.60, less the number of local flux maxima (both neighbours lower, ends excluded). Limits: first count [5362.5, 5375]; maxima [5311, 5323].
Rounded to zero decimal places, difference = 3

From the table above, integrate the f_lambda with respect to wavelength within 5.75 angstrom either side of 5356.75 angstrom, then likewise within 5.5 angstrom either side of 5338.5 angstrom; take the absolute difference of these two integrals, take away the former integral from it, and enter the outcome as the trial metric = -64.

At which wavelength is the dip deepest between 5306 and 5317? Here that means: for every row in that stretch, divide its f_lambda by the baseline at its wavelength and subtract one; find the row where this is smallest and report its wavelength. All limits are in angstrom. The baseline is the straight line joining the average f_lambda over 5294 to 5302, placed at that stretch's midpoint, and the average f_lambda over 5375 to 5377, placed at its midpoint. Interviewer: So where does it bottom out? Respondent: 5312.71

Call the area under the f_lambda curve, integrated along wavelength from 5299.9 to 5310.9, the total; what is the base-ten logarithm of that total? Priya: 1.83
